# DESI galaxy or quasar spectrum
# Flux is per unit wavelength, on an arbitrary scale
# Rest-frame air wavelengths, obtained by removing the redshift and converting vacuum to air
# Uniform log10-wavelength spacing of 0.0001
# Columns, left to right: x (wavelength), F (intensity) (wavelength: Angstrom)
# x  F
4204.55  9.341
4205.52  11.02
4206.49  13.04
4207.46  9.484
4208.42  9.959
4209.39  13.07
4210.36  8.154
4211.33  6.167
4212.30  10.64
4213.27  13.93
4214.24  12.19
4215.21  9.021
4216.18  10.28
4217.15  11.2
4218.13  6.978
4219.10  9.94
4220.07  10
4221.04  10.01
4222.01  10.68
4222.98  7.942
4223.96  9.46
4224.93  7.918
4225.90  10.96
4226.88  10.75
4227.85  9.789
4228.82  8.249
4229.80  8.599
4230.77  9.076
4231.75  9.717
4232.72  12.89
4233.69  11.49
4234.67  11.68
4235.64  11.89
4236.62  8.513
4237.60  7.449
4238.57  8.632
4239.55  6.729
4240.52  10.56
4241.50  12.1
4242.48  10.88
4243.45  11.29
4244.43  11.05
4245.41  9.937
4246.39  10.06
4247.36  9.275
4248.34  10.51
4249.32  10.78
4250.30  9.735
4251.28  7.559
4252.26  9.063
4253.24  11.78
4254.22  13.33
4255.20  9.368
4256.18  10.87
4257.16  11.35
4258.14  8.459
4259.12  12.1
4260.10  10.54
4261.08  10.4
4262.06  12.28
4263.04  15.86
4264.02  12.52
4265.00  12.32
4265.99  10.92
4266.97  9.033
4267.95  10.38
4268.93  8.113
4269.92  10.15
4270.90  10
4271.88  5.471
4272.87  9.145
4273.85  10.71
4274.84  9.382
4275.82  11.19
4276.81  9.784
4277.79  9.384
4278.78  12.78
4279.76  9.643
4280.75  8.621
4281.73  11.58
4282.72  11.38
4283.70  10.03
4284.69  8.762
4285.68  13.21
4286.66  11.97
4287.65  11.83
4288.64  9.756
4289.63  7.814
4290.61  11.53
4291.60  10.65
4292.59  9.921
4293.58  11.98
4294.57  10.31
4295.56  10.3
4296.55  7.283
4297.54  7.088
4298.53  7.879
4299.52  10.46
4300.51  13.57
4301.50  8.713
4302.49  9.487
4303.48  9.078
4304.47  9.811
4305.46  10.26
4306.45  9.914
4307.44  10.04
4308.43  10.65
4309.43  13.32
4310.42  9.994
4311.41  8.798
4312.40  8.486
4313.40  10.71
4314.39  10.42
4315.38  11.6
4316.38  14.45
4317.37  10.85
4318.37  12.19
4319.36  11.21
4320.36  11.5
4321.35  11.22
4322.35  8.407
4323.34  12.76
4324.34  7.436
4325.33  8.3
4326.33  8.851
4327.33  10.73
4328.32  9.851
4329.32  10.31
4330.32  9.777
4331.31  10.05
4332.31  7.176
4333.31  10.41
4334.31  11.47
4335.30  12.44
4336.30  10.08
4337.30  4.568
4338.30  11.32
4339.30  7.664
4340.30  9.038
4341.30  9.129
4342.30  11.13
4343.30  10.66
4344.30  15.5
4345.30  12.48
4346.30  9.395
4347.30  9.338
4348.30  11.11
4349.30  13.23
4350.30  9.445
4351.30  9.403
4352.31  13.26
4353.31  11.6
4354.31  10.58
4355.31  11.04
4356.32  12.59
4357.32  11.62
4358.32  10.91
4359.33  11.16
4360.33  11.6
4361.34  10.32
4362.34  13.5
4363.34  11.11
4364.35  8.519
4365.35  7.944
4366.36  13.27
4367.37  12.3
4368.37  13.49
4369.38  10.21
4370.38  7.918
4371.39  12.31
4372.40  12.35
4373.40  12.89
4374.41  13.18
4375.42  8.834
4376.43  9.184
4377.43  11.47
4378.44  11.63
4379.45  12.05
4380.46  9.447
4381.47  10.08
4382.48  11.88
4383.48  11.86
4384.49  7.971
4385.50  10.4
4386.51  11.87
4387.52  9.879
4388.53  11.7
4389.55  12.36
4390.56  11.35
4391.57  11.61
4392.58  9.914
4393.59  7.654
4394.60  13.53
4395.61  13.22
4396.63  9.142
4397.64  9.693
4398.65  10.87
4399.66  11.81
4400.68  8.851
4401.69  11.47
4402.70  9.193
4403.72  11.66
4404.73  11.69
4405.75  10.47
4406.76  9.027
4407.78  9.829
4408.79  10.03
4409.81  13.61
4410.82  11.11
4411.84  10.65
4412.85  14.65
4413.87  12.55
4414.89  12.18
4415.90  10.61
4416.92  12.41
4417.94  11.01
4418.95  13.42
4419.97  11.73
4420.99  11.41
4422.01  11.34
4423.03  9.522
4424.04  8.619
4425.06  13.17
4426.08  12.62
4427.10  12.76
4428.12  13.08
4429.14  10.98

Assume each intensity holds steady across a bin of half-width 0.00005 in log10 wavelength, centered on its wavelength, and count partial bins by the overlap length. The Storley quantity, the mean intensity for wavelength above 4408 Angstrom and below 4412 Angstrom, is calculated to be 11.3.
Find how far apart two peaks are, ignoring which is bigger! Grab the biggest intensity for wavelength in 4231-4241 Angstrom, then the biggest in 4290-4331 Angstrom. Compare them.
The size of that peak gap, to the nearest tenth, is 1.6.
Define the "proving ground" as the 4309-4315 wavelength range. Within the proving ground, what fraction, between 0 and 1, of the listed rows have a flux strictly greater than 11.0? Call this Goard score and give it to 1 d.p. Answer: 0.2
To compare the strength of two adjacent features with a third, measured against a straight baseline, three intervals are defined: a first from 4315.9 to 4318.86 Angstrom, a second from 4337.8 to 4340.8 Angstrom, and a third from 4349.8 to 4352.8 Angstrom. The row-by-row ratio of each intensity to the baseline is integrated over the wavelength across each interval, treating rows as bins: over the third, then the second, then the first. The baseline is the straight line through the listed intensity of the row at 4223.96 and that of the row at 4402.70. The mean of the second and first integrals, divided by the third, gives 1.01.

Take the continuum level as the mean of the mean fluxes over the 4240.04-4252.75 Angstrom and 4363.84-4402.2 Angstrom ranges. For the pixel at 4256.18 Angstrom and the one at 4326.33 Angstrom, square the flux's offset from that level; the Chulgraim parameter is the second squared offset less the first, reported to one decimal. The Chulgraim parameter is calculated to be 2.8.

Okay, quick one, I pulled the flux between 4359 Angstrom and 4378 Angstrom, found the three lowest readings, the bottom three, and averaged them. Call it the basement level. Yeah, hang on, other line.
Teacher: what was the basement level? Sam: 8.1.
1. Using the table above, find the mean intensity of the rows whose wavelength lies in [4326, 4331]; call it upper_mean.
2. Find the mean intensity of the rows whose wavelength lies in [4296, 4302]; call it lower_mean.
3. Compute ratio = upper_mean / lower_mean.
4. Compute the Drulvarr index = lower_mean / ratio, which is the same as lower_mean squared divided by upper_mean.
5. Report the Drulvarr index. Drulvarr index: 8.5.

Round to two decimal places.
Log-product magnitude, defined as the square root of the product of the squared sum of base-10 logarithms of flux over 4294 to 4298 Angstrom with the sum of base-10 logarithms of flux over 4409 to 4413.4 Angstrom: 7.82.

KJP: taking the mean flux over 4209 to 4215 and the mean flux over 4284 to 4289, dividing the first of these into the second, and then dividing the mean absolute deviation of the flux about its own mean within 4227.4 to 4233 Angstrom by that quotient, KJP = 1.0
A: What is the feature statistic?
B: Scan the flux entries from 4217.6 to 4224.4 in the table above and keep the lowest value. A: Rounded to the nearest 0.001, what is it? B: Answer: 6.978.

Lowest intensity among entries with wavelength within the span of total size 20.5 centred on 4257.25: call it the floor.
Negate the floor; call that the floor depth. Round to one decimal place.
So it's -7.6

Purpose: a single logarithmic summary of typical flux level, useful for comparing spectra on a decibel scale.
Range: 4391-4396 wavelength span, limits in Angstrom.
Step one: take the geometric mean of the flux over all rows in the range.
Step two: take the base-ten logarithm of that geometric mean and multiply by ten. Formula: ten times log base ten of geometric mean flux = 10.4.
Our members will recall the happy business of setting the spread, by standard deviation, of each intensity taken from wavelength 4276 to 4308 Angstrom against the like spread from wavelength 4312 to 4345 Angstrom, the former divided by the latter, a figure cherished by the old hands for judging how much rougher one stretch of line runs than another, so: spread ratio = 0.77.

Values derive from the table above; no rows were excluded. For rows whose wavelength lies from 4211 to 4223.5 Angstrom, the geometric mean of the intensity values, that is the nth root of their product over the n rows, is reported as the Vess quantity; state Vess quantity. 9.7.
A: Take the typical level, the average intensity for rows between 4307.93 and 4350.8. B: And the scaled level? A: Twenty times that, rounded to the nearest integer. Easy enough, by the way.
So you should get 208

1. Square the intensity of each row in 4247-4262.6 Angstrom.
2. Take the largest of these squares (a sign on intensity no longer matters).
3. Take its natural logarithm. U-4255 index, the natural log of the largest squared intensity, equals 5.18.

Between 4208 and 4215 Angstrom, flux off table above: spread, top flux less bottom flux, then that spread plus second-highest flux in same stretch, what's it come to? 20.8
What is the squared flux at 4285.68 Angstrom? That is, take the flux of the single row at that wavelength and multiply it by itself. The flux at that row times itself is 175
